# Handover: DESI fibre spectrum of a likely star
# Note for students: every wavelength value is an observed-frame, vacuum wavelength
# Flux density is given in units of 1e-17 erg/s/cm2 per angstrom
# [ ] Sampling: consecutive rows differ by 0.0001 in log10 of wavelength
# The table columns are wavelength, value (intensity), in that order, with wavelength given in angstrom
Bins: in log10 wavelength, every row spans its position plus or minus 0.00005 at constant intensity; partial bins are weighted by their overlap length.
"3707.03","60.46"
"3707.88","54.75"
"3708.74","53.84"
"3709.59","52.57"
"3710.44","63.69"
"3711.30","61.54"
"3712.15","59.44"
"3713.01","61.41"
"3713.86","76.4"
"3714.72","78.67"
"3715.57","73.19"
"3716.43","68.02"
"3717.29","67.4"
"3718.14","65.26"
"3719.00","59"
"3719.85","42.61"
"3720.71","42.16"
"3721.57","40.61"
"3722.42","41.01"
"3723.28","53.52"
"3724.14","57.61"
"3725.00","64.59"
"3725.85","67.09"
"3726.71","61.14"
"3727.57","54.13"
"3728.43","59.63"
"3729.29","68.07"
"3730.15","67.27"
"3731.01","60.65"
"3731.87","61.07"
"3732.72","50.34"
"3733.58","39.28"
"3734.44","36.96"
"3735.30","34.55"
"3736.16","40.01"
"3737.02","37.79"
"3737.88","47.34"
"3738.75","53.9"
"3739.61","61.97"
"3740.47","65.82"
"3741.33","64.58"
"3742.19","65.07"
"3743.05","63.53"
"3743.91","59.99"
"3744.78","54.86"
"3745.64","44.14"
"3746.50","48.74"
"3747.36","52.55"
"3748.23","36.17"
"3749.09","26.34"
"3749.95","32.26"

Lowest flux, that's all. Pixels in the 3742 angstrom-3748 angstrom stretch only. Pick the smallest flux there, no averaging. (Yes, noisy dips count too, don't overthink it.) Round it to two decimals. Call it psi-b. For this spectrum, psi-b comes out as 44.14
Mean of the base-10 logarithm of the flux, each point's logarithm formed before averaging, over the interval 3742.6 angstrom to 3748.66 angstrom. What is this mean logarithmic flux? 1.70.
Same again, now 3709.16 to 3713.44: 1.78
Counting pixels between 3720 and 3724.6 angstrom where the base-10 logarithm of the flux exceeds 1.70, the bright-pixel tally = 2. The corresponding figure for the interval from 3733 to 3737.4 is 0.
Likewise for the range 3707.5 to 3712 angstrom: 5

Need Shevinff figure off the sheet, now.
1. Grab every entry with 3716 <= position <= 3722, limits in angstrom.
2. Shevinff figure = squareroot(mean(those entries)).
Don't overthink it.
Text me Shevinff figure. 7.4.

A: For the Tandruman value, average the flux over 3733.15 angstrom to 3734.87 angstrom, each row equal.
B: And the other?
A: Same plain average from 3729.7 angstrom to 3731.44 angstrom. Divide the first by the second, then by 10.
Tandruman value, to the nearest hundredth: 0.06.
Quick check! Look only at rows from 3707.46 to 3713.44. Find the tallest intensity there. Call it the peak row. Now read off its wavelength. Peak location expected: 3710.44 angstrom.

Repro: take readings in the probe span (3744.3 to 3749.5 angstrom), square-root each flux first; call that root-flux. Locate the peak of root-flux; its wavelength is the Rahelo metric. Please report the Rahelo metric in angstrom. 3744.78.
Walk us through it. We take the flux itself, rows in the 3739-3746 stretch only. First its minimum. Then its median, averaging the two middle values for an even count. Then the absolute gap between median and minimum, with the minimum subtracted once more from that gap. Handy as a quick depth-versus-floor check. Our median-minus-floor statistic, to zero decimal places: -26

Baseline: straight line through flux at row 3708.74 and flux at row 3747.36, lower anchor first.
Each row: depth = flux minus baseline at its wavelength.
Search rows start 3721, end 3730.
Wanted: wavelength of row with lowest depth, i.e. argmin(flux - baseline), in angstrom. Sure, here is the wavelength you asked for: 3721.57 angstrom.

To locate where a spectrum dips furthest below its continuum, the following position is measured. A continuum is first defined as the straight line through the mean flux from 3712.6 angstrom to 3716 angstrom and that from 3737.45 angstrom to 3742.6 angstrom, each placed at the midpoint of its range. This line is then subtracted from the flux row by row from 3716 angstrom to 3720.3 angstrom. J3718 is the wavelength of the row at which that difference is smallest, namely 3719.85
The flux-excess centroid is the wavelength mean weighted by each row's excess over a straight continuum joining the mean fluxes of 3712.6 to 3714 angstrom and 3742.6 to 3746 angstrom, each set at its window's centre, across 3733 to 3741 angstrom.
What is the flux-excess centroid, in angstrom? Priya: 3735.1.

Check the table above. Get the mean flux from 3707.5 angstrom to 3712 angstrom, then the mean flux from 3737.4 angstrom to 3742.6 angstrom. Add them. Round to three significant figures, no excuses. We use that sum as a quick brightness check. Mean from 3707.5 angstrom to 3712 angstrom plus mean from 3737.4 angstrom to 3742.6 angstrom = 117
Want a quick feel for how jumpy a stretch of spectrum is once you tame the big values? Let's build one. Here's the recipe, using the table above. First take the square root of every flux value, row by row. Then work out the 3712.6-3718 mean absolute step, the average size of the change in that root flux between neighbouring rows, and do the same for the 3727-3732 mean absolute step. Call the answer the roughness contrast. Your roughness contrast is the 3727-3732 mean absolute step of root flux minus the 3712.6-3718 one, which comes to -0.1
